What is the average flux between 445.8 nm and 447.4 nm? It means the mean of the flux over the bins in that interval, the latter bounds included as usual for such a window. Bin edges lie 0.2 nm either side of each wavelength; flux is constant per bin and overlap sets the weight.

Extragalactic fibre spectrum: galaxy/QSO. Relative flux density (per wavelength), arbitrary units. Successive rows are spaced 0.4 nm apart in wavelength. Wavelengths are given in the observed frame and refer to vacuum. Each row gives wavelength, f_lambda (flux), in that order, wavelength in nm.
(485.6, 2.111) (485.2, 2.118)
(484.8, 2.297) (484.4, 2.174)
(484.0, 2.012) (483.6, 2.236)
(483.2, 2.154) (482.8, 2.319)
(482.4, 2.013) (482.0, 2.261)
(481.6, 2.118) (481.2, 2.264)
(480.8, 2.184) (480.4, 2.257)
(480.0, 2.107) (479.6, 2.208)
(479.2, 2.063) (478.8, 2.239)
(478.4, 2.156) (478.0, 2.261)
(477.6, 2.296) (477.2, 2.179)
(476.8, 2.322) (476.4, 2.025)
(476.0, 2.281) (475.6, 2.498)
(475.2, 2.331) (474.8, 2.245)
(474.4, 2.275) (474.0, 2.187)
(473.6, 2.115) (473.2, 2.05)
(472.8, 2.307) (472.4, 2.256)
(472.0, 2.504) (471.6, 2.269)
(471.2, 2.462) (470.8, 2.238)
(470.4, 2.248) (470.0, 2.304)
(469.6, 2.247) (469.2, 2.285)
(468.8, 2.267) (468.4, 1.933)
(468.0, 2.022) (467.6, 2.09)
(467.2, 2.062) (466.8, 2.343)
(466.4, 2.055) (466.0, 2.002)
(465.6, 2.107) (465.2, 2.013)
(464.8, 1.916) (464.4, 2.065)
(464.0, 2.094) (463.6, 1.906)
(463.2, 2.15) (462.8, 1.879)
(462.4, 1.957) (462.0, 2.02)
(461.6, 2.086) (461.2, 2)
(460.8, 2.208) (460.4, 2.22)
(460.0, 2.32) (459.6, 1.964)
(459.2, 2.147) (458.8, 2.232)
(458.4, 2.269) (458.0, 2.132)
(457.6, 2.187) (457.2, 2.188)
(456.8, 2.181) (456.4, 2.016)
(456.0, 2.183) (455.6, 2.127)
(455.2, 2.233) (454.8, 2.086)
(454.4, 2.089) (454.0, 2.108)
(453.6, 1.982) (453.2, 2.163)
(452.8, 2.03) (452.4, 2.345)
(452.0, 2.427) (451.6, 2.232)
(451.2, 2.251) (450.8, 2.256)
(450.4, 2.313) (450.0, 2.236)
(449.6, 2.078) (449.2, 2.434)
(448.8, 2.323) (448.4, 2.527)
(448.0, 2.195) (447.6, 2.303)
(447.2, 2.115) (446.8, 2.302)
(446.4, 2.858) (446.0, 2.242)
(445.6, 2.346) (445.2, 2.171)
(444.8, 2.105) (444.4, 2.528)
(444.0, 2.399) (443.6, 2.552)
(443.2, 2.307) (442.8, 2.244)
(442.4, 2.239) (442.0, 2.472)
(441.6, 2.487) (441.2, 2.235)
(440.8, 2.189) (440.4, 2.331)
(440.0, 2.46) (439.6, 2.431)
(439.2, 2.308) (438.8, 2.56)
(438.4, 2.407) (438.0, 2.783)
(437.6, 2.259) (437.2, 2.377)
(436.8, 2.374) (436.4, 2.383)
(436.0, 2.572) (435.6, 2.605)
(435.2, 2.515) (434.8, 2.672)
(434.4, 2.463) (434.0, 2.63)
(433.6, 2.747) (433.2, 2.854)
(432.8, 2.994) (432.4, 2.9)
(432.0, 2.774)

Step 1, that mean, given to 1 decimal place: 2.4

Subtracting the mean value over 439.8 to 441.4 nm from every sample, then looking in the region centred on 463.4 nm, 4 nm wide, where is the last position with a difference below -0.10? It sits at 465.2 nm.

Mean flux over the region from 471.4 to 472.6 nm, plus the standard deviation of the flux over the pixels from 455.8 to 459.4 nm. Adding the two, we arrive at 2.41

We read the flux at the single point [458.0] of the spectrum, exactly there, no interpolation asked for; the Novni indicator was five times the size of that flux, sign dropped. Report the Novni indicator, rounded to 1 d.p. 10.7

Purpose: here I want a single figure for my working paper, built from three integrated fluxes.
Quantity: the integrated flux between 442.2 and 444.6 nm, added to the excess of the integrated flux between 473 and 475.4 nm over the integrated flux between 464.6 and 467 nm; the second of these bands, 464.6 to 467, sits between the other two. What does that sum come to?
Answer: 6.01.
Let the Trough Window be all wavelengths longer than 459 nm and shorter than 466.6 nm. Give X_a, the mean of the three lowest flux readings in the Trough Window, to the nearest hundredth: 1.90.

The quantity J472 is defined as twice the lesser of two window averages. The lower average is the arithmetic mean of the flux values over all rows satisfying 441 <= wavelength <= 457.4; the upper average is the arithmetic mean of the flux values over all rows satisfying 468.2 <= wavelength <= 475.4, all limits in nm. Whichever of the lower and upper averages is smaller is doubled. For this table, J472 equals 4.50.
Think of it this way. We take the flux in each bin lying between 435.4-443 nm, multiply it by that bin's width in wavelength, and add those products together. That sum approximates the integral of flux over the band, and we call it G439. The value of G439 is 18.3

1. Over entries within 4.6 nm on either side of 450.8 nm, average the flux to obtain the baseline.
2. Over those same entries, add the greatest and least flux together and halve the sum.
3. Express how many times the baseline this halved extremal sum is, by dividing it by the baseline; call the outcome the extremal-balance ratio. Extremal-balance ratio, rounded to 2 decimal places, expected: 1.07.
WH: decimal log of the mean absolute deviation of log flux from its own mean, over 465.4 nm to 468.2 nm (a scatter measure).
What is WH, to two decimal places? -1.84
